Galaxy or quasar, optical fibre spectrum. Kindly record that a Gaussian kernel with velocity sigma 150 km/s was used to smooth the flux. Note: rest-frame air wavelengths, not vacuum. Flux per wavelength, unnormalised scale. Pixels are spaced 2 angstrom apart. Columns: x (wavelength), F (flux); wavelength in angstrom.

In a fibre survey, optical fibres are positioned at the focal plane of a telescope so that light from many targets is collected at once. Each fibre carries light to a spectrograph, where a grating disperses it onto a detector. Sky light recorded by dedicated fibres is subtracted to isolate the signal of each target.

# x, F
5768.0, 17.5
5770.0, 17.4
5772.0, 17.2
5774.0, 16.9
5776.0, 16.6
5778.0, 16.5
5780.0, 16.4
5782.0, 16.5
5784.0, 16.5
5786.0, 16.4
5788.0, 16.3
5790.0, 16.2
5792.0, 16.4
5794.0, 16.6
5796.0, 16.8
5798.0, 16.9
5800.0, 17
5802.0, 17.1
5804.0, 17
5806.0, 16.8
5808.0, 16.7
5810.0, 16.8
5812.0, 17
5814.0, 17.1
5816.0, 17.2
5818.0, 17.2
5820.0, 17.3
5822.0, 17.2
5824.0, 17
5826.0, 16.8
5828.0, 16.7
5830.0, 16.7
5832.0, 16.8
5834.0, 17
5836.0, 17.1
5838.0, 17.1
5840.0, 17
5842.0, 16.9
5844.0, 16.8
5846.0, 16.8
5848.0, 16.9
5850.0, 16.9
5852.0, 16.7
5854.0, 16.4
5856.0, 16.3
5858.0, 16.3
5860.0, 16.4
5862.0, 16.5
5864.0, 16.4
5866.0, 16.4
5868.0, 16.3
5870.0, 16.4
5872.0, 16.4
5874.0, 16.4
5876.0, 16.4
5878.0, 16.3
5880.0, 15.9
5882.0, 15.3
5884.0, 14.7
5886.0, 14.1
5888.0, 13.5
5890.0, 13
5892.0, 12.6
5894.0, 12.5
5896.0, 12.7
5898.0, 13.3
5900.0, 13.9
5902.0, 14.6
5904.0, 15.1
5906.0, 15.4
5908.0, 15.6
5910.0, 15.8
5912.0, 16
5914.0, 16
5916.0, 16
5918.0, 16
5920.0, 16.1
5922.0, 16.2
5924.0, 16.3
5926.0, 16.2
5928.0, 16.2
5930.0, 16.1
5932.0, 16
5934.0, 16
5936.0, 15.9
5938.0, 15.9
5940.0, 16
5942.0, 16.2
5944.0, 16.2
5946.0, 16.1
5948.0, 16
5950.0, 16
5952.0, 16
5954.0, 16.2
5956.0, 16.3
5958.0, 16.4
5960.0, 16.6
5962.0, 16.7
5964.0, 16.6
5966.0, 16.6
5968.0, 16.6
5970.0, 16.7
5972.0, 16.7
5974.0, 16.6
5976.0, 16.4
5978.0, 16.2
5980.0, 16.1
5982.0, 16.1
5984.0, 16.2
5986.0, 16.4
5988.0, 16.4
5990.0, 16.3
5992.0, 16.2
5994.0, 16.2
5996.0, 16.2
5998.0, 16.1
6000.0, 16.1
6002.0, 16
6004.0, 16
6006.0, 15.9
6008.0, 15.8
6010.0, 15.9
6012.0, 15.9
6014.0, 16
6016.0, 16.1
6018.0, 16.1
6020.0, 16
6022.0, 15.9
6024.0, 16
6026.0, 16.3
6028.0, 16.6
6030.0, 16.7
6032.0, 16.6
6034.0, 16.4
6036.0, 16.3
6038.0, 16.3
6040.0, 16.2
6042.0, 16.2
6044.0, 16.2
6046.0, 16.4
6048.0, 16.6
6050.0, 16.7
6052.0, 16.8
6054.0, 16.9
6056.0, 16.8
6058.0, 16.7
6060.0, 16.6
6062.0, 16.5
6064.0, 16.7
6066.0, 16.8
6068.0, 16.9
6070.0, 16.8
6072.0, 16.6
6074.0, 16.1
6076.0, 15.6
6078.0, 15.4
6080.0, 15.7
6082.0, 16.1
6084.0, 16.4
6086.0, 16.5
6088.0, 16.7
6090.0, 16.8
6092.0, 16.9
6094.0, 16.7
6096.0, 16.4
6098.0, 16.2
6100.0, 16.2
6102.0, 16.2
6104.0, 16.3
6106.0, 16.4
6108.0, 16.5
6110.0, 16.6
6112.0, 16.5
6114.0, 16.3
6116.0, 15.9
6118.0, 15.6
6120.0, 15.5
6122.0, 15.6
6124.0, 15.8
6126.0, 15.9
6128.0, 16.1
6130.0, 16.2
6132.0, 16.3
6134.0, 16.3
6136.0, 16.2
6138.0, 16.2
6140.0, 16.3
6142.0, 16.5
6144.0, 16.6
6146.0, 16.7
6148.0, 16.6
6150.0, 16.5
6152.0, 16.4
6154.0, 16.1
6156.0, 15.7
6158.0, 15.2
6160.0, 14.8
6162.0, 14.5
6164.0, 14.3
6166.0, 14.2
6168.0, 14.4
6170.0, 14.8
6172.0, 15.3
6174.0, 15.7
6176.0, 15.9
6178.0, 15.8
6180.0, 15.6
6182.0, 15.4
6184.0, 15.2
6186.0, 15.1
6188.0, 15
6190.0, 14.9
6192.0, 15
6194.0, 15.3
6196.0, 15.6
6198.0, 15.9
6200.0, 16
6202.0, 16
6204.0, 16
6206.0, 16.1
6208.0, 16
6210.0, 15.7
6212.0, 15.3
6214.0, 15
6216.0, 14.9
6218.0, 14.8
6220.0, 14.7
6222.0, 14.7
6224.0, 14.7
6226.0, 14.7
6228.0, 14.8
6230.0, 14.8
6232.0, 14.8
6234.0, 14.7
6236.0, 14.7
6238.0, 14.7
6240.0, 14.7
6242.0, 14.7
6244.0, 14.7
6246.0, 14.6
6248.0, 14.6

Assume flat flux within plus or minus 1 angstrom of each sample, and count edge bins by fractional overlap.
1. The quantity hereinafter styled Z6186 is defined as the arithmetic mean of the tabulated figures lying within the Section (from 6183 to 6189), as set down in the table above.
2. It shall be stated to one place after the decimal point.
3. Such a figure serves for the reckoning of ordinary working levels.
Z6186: 15.1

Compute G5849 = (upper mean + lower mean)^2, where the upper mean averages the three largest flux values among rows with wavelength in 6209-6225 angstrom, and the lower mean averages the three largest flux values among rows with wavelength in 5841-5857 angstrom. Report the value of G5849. 1039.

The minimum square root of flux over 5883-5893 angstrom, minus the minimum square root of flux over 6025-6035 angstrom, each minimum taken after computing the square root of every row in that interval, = -0.49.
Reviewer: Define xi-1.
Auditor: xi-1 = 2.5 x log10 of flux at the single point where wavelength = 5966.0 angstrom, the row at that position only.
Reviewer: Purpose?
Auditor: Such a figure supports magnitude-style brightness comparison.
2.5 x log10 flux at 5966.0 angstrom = 3.05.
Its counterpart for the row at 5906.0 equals 2.97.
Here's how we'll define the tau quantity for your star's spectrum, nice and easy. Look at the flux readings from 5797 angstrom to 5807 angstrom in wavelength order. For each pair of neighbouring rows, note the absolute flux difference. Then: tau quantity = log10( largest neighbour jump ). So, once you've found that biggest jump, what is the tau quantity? -0.70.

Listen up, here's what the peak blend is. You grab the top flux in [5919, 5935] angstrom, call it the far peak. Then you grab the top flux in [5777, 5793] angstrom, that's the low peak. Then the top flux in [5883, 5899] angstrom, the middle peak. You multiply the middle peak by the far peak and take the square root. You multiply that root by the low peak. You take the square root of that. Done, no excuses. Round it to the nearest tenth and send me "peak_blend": 16.0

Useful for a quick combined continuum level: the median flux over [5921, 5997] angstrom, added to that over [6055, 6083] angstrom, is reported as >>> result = 32.8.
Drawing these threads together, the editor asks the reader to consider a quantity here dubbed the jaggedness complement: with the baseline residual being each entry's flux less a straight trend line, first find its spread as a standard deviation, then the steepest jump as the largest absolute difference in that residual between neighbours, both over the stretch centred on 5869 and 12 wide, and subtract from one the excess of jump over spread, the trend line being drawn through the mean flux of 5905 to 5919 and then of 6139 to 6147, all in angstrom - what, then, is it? 0.93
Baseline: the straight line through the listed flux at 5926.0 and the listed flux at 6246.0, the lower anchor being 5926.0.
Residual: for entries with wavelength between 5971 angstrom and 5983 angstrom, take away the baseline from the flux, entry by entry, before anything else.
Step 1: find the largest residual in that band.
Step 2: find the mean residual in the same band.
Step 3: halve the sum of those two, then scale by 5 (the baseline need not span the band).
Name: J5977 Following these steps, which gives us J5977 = 3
